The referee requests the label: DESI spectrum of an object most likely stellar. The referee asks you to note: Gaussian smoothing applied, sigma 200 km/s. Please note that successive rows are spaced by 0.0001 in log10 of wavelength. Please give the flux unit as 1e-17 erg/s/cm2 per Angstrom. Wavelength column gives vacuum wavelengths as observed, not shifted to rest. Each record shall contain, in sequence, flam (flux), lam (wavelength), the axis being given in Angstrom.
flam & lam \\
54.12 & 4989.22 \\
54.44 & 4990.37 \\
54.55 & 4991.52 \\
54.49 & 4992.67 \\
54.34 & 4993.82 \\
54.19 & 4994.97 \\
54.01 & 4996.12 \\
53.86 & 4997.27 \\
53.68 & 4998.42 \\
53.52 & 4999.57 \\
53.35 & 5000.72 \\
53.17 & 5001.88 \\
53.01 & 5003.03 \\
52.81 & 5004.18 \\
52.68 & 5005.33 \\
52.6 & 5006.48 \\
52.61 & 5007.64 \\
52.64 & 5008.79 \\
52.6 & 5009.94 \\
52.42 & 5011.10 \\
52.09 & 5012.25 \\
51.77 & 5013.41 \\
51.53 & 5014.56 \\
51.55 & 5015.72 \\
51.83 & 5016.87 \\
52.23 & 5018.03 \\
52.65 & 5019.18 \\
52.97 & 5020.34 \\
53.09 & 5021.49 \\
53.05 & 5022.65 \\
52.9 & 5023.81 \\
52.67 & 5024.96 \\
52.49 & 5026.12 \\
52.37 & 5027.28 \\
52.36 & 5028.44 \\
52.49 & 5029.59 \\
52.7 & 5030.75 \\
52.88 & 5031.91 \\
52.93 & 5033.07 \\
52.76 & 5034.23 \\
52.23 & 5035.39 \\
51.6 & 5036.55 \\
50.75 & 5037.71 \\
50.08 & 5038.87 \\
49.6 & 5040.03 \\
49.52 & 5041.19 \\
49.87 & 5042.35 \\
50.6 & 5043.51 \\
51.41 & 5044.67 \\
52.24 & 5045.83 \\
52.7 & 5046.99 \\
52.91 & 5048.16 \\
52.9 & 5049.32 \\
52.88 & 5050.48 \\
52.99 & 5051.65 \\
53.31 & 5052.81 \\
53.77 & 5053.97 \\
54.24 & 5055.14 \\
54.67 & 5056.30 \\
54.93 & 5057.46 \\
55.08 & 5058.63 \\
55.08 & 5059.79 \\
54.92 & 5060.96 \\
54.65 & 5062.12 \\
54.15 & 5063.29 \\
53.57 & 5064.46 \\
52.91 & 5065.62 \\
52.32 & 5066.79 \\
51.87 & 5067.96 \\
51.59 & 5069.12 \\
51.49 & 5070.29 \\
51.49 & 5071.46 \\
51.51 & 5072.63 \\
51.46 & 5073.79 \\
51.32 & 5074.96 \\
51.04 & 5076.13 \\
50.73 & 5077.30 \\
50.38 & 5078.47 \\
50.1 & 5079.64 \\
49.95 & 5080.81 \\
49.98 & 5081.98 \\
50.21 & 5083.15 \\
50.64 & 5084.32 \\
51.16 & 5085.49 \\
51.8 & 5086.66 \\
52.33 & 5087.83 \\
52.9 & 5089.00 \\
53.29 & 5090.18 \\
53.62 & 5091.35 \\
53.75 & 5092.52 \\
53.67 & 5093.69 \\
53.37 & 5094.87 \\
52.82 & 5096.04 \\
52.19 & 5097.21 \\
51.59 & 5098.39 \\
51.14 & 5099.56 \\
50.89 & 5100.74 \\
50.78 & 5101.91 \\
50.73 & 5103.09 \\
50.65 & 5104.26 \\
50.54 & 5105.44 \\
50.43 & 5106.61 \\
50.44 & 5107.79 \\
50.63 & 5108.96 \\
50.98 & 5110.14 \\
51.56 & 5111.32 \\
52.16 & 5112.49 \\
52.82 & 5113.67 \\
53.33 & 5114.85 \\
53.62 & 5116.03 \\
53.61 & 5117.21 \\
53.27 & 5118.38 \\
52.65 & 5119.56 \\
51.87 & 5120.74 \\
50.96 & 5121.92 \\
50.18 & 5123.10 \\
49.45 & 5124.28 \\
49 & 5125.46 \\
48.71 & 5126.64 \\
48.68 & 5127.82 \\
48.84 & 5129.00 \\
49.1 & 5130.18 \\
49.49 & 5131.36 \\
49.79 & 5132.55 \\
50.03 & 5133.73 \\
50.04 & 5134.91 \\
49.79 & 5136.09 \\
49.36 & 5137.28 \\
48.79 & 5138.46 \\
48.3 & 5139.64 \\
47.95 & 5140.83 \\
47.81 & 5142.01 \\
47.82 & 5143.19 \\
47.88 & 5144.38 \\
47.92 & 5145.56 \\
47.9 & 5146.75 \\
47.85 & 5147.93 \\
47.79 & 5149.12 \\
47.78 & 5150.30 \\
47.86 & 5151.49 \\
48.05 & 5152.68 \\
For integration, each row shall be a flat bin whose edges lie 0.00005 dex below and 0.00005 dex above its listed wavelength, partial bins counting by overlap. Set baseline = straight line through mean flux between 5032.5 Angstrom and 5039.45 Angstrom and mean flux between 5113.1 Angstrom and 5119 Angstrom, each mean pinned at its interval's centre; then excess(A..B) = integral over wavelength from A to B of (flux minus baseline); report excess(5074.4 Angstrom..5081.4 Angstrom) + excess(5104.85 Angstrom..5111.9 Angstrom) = -31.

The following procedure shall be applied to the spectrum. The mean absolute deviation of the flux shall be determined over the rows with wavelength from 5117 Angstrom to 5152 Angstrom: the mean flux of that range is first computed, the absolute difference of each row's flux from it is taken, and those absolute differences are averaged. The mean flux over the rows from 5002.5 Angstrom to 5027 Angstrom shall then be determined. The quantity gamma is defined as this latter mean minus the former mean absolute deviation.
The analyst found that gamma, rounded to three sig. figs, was 51.2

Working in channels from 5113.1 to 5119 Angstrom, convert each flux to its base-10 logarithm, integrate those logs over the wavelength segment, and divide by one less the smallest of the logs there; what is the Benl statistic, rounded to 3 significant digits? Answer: -14.1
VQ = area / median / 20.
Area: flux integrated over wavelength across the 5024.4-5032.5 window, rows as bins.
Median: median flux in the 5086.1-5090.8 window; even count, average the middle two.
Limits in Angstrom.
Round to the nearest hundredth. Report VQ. 0.40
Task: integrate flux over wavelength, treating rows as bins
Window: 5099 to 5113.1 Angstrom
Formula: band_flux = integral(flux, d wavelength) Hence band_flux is 718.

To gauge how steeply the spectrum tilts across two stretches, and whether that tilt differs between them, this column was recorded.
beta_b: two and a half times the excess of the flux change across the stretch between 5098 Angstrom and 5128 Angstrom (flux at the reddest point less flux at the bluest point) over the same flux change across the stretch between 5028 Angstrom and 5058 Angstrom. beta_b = -14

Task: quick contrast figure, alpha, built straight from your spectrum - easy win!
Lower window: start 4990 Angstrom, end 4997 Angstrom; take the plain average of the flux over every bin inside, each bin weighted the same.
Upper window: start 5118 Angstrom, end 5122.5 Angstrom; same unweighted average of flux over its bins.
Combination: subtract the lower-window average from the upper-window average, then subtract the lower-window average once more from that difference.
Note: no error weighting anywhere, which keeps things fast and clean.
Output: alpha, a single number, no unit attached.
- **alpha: -56.5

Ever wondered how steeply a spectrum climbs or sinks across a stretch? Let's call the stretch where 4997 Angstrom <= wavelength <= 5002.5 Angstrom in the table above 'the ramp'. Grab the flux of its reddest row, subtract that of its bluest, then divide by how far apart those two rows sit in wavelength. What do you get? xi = -0.1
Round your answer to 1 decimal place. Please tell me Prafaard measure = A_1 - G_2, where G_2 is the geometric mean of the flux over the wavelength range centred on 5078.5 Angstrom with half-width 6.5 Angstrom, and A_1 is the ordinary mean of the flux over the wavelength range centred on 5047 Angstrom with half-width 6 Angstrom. 1.3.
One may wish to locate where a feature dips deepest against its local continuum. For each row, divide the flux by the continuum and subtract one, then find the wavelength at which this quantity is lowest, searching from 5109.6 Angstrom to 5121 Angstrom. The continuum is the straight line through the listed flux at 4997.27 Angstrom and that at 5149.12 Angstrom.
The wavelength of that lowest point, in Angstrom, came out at 5110.14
